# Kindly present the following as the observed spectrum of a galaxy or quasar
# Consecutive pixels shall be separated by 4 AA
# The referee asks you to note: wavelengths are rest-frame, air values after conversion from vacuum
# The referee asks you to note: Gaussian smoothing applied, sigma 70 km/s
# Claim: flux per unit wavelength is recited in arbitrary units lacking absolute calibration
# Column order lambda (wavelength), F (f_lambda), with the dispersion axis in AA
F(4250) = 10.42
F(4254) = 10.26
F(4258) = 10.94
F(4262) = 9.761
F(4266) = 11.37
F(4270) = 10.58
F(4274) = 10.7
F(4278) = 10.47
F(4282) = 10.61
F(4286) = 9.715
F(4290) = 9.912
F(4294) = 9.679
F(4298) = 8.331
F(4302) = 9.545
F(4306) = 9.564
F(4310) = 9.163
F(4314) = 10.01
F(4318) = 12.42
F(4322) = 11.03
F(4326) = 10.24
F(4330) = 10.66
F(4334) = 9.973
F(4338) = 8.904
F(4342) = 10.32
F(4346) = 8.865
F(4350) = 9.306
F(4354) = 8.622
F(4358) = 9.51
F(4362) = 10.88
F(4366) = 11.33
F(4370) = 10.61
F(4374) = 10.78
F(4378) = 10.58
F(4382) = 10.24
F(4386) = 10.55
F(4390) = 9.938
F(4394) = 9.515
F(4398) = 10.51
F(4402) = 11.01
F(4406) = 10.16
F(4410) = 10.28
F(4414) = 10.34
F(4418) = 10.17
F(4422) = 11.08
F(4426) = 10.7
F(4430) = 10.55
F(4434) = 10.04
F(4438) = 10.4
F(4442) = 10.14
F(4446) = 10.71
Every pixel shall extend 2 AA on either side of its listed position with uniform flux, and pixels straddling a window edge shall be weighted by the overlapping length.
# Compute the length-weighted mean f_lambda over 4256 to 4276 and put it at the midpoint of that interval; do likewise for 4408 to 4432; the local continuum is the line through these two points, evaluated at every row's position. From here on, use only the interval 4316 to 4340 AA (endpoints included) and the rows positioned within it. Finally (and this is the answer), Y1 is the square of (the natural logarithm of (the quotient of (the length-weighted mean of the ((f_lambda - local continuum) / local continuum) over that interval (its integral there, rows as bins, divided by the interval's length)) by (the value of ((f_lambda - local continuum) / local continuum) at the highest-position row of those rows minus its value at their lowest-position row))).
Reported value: 15.0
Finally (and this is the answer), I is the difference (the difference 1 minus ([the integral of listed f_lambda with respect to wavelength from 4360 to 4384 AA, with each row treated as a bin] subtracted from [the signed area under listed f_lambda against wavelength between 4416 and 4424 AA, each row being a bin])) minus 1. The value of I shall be 173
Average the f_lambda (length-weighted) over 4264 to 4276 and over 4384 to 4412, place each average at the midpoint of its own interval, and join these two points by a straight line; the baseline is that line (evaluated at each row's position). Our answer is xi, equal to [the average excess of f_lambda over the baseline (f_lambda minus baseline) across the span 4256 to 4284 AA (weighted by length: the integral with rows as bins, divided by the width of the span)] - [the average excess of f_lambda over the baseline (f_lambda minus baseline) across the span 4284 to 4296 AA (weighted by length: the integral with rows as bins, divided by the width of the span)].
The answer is 0.8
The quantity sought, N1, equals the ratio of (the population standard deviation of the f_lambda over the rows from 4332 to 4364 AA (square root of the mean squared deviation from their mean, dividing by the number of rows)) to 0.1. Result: 7.4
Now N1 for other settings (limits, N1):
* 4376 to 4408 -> 4.3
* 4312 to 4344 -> 9.4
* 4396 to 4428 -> 3.4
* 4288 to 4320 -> 11.0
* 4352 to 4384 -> 8.1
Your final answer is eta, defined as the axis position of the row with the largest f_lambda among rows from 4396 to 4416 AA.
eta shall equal 4402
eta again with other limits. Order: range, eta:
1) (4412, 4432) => 4422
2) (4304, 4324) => 4318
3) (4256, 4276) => 4266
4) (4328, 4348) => 4330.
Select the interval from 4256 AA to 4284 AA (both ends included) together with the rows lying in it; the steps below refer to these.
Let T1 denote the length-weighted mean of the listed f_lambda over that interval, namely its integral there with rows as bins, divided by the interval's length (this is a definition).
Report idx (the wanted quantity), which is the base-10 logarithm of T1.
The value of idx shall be 1.03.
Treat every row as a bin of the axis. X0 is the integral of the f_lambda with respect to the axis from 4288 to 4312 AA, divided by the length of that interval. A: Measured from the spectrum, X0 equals 9.4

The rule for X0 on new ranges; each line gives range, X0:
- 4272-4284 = 10.6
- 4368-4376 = 10.7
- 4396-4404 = 10.8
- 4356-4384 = 10.6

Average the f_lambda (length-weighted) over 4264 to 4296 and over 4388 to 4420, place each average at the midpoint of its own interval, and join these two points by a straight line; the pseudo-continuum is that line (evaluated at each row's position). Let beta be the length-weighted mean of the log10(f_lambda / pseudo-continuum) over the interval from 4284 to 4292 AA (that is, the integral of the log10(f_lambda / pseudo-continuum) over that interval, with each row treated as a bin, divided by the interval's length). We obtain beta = -0.024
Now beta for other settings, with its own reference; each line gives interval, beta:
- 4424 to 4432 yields 0.017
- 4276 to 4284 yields 0.007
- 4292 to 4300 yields -0.062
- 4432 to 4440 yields 0.001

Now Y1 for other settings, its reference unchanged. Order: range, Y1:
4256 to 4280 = 7.1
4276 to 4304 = 0.0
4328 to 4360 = 0.0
